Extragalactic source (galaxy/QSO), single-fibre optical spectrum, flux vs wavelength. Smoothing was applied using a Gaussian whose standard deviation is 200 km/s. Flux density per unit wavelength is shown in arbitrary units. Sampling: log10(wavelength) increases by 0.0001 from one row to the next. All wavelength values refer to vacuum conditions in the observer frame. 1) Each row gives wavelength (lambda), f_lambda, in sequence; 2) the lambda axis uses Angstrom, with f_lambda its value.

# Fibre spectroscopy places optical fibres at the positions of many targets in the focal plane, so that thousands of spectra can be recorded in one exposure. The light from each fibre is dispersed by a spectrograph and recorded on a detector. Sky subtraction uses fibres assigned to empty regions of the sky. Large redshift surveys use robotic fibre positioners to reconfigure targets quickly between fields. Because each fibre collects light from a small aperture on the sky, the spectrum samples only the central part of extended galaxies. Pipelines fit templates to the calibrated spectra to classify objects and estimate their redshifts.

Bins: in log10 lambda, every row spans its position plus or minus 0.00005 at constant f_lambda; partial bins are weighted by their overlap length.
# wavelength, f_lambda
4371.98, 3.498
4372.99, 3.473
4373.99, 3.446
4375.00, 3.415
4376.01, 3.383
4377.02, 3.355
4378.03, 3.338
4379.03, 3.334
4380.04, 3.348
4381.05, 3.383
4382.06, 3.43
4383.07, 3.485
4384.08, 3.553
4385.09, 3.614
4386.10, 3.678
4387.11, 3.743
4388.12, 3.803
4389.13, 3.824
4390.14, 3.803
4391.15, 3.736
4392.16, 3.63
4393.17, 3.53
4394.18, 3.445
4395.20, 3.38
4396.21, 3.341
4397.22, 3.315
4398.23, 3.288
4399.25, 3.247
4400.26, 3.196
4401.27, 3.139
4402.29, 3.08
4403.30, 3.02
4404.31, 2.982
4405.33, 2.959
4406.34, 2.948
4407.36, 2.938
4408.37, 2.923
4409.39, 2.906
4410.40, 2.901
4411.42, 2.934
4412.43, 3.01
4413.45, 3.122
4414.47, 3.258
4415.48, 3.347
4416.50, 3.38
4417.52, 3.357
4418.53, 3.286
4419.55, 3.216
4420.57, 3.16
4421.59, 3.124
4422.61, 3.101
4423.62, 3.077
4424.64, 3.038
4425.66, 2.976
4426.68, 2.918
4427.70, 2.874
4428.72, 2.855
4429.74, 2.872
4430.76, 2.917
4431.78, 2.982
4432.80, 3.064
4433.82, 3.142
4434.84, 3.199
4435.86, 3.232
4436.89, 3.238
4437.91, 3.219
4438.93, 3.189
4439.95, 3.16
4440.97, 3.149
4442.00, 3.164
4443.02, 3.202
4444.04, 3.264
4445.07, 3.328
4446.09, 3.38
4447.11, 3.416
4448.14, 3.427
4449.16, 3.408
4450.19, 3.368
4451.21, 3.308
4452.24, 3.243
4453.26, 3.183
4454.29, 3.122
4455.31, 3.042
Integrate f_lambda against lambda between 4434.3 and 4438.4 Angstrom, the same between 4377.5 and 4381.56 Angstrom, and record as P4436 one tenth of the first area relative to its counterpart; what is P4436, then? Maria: 0.097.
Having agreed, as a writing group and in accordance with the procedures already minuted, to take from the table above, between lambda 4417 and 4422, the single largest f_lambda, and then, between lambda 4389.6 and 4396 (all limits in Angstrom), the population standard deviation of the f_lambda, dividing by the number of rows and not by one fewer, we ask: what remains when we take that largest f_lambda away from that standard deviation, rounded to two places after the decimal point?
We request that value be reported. -3.21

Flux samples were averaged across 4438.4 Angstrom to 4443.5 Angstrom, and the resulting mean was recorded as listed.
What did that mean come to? 3.2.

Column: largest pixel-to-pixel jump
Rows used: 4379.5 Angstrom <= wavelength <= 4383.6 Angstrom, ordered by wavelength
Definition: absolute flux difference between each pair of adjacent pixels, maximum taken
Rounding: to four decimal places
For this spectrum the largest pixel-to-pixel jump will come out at 0.0550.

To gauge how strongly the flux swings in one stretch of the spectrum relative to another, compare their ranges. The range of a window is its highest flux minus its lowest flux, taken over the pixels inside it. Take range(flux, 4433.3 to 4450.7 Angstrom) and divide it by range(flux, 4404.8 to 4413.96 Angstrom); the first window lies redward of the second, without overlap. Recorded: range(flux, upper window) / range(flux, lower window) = 1.3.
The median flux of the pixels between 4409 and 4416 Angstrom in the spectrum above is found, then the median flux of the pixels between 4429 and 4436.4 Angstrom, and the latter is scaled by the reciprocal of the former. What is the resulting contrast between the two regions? 1.02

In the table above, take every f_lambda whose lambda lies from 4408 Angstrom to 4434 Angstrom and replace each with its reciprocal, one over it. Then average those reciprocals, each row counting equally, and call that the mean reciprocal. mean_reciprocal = 0.327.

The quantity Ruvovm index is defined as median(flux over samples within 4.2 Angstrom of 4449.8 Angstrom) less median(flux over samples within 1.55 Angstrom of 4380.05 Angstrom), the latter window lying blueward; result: 0.0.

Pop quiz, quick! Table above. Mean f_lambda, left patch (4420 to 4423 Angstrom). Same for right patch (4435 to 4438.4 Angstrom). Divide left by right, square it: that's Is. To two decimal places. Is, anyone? 0.94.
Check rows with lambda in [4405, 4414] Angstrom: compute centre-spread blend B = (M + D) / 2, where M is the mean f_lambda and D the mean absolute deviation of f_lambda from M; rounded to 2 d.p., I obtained 1.50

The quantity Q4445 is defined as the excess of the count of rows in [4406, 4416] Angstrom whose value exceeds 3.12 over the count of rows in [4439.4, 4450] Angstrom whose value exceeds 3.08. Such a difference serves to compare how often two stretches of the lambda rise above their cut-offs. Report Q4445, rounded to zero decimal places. -7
